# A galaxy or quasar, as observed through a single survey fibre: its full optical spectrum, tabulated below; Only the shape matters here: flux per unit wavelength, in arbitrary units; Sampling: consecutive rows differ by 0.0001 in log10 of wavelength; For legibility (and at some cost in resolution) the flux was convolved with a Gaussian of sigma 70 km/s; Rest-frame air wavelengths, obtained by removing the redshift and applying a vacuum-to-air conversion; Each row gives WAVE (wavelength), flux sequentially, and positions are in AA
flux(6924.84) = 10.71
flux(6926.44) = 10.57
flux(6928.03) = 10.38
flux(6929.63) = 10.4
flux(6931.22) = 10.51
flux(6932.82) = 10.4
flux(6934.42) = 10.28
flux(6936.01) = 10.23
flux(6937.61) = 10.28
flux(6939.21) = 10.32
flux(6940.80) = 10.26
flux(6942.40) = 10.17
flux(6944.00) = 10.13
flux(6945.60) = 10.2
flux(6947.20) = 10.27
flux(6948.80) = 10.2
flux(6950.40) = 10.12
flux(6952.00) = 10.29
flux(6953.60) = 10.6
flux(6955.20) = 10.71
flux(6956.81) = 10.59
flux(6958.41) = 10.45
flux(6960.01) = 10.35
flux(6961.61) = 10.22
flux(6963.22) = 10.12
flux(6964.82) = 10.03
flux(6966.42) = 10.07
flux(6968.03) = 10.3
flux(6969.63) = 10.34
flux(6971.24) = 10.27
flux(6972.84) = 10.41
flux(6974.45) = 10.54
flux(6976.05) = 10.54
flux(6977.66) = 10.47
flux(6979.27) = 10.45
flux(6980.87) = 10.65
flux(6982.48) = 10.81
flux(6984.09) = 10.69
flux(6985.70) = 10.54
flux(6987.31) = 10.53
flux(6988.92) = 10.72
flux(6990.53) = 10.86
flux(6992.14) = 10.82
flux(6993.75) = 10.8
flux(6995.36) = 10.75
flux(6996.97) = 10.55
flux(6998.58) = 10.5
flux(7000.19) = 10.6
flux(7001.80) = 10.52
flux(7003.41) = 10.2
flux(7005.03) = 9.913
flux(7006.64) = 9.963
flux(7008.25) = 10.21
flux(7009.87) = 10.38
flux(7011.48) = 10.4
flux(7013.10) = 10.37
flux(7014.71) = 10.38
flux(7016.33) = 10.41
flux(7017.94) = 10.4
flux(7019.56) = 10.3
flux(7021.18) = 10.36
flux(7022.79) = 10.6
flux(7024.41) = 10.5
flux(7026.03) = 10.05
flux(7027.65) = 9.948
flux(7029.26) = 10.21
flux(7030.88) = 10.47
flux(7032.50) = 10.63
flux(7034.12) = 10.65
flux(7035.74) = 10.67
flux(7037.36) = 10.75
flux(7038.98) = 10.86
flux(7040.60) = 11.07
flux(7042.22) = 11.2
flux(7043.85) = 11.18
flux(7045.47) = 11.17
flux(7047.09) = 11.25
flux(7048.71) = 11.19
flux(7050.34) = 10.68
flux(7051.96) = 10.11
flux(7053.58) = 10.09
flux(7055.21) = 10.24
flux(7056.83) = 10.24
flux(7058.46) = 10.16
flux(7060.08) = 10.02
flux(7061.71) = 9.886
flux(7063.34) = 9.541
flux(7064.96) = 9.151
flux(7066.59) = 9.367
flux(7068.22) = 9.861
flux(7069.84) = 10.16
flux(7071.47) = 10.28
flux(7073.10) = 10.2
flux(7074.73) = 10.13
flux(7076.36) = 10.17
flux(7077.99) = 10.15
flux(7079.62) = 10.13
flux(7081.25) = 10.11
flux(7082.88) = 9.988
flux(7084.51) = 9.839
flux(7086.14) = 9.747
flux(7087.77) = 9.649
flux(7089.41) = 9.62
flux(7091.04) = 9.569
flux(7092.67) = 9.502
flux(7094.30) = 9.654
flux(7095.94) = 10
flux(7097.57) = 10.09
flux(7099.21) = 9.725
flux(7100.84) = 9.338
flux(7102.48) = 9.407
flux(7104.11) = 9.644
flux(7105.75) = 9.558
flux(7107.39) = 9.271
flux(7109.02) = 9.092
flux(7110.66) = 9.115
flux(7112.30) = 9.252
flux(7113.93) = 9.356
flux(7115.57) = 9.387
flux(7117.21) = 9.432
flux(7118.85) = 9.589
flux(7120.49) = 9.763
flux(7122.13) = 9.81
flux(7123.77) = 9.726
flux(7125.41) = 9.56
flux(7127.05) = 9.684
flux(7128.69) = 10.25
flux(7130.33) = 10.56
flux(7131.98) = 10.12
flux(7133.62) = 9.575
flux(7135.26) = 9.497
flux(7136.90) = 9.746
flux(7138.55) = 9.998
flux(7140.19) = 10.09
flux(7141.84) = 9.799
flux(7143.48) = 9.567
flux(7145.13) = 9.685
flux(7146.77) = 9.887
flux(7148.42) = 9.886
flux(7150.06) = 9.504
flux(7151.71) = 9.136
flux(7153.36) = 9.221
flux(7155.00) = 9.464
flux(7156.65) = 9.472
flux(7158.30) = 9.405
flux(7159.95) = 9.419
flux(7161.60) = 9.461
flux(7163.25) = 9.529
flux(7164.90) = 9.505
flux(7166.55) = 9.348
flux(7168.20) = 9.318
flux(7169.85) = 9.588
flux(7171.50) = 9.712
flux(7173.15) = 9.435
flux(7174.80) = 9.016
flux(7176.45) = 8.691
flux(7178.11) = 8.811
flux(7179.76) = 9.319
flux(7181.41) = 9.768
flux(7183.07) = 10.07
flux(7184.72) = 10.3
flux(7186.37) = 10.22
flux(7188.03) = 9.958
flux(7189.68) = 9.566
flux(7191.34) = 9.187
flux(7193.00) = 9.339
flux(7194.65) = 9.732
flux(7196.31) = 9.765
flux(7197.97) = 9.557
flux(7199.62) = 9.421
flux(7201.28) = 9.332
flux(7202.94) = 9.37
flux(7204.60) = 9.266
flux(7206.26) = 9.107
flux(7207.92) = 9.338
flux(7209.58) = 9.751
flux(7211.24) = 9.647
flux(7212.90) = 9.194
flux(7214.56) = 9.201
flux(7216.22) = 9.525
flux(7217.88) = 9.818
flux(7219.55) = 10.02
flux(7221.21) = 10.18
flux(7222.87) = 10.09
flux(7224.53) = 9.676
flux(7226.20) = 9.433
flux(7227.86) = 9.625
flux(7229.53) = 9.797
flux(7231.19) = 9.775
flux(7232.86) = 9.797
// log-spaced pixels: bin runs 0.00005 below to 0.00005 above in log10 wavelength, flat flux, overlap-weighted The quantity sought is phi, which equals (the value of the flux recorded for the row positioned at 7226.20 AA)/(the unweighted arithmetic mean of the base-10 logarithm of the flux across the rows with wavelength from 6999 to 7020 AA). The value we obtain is 9.3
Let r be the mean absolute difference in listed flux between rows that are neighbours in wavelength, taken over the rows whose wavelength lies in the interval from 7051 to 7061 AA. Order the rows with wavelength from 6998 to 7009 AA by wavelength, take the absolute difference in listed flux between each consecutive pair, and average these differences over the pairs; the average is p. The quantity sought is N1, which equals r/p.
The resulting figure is 0.4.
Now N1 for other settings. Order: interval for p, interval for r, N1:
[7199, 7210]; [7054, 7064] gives 0.8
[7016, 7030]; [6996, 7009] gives 1.0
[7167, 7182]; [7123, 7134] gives 1.2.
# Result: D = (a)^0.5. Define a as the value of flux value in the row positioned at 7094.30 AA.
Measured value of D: 3.11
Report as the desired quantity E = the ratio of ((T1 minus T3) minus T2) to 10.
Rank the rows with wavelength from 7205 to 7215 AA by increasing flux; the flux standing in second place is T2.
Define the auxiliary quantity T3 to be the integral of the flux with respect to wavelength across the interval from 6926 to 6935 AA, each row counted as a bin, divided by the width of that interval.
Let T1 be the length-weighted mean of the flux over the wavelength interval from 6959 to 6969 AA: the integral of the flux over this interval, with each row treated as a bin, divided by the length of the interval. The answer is -0.94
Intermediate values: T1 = 10.2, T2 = 9.194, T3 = 10.4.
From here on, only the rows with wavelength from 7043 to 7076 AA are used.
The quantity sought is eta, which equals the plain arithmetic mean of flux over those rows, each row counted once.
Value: 10.2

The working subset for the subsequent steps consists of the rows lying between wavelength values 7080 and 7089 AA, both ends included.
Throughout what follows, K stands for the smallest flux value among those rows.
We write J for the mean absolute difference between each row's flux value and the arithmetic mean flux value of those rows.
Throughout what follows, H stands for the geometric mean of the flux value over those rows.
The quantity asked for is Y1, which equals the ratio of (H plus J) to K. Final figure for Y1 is 1.04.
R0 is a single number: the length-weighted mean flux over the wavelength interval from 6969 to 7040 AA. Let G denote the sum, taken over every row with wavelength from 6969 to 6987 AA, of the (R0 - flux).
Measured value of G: 0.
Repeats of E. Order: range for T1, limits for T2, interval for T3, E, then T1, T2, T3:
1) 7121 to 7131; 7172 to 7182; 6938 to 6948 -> -0.91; 9.9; 8.811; 10.2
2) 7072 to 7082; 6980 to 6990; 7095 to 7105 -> -1.01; 10.1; 10.54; 9.7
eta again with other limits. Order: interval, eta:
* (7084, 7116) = 9.5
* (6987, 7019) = 10.5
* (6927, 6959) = 10.3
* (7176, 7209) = 9.5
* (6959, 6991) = 10.4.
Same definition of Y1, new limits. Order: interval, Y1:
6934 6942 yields 1.01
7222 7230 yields 1.05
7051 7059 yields 1.01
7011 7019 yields 1.00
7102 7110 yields 1.05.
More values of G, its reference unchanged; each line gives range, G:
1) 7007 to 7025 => 1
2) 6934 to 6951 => 3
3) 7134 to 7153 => 8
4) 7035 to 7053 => -5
